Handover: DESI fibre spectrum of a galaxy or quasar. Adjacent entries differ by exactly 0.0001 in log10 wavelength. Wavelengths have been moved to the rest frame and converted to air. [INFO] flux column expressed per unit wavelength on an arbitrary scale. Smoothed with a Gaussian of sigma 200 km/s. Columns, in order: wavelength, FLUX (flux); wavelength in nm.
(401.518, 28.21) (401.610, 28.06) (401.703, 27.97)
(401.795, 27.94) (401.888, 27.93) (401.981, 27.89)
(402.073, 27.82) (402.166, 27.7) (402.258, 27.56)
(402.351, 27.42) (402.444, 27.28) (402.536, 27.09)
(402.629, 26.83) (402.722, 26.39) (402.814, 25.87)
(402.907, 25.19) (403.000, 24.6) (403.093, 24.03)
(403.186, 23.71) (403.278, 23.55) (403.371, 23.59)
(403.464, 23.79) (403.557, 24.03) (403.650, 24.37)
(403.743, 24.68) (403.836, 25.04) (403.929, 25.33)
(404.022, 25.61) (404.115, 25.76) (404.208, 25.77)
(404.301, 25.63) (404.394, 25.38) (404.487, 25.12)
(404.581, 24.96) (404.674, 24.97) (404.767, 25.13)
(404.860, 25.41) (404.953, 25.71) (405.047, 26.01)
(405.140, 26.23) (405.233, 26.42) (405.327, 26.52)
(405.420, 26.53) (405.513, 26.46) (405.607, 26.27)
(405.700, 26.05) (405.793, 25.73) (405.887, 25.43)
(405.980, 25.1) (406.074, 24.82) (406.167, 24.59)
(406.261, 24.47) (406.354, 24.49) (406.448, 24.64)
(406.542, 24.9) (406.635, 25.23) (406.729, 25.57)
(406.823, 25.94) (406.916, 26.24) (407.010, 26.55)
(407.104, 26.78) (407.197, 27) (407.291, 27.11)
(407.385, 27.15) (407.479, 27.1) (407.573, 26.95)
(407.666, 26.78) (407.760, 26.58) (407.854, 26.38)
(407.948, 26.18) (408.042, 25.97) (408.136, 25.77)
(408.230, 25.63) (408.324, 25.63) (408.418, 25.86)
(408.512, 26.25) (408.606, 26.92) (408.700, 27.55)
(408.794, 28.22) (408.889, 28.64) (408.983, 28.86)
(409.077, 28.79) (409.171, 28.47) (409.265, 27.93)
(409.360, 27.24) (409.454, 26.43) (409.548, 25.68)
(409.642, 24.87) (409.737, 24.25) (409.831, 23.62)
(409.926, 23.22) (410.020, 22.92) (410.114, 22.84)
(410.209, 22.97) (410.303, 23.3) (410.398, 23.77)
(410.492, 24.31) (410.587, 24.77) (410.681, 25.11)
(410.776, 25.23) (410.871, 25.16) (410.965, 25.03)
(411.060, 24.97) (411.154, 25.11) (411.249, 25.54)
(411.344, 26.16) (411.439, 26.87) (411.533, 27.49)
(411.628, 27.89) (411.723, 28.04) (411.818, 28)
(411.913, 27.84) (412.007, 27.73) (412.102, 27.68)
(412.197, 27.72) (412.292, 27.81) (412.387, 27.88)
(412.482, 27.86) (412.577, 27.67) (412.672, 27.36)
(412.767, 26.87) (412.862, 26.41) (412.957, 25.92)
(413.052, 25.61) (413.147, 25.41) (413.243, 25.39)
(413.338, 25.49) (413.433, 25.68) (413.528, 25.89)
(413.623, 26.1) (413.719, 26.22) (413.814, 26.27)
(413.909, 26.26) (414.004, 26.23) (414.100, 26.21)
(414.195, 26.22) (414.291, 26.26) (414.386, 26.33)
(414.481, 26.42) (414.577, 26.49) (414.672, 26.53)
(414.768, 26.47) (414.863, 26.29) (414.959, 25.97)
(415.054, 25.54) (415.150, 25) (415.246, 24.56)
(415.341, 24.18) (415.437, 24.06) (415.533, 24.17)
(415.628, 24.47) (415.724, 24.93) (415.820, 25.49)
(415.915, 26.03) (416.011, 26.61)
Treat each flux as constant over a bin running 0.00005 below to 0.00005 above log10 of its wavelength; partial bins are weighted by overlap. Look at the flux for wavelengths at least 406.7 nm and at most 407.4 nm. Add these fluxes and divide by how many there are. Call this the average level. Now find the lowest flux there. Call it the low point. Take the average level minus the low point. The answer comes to 1.0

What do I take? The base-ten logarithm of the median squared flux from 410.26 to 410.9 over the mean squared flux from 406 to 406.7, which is 0.00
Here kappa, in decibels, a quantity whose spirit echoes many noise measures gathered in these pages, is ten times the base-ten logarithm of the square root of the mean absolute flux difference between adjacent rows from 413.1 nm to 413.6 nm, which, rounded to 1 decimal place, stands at -4.4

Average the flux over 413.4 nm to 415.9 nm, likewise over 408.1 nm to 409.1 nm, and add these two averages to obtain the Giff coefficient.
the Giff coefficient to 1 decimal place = 52.8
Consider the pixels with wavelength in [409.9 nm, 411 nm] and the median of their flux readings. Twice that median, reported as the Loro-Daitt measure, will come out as 48.1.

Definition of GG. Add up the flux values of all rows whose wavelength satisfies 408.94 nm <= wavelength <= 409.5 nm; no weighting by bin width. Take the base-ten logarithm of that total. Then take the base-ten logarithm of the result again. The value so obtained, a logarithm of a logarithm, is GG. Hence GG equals 0.347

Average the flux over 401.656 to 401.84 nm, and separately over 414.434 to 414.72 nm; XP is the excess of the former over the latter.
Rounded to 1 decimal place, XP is 1.5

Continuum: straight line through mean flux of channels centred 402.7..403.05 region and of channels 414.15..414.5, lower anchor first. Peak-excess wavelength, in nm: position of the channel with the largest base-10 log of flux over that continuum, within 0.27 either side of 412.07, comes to 411.818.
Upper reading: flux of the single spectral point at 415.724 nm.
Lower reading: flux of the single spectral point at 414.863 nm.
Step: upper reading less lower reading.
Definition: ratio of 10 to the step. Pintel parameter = -7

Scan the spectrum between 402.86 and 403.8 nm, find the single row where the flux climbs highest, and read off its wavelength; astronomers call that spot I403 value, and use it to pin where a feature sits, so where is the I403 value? 402.907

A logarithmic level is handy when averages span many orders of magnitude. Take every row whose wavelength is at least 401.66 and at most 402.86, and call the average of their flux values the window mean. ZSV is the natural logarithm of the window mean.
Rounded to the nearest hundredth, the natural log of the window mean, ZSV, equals 3.31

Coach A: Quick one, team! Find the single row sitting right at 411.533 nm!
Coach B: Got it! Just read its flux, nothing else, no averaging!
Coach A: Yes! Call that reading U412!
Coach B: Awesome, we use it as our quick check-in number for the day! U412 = 27.49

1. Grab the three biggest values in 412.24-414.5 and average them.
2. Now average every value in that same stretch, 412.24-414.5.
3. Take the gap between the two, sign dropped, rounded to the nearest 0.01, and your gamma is 1.44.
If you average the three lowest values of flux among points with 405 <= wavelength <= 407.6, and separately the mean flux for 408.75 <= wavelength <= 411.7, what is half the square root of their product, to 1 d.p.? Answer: 12.5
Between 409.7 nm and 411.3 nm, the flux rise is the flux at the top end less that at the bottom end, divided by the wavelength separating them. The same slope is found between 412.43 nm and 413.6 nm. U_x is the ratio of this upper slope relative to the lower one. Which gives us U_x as -2.2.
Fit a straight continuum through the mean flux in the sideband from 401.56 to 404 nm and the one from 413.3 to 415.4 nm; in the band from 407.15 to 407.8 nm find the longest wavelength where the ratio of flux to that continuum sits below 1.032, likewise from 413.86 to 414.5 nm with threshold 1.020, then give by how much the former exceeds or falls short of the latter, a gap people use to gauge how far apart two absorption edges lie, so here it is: -6.72 nm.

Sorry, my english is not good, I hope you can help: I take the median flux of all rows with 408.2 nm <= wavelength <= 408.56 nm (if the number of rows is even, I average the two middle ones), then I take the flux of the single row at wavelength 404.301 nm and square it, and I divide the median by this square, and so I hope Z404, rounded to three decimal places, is 0.039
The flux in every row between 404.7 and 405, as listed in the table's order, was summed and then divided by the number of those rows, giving 25.4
